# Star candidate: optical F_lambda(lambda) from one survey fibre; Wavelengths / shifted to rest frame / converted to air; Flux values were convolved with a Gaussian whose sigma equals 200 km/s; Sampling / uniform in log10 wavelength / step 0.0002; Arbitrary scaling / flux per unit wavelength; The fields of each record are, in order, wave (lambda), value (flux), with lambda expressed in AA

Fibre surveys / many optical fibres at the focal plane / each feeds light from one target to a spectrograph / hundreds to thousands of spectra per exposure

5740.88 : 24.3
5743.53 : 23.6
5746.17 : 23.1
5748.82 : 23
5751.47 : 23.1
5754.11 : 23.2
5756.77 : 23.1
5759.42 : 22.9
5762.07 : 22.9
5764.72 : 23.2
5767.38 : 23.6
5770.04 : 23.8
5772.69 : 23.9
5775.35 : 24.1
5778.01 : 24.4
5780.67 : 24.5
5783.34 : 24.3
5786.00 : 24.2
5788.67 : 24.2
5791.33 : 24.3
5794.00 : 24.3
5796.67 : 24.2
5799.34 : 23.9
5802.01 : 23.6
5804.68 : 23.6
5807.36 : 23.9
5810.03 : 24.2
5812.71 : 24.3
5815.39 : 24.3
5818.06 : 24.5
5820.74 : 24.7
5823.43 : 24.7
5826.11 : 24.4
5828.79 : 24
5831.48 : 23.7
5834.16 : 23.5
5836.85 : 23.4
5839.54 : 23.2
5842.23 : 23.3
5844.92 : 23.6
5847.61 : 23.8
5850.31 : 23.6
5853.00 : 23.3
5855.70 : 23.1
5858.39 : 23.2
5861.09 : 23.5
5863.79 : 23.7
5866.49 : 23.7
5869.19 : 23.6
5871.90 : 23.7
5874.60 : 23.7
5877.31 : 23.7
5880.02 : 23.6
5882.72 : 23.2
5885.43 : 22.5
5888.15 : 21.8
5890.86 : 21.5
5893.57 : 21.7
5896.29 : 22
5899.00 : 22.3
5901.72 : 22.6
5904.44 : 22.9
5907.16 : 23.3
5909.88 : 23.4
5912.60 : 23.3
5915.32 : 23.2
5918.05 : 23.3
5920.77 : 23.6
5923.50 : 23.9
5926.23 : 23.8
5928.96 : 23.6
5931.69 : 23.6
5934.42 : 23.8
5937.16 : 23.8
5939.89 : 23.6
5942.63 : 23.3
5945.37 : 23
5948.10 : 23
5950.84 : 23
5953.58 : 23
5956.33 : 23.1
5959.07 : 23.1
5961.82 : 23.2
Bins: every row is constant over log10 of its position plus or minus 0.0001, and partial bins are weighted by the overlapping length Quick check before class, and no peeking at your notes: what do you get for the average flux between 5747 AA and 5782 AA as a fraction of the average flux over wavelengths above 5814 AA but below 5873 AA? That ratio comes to 0.99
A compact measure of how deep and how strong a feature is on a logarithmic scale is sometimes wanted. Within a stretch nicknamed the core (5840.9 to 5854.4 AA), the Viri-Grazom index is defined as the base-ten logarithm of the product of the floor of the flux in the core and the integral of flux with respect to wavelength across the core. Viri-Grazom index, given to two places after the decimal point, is 3.87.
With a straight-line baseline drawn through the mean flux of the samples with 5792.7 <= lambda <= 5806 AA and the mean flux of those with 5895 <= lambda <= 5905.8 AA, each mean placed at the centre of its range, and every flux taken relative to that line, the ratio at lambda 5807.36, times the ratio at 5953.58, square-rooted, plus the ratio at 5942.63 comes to 2.099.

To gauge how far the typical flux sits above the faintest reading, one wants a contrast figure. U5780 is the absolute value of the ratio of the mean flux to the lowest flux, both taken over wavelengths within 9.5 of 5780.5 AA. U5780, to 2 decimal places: 1.01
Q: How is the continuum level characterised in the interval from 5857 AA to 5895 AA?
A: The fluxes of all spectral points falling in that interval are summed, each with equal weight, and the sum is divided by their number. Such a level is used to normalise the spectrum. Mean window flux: 23.1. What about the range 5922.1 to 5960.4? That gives 23.4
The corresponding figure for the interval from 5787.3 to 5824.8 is 24.2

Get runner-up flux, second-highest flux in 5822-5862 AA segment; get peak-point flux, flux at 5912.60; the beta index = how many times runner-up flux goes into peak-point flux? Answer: 0.95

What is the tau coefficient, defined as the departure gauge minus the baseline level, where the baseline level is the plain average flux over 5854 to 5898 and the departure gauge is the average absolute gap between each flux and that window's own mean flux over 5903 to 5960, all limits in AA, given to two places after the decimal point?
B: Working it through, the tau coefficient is -22.74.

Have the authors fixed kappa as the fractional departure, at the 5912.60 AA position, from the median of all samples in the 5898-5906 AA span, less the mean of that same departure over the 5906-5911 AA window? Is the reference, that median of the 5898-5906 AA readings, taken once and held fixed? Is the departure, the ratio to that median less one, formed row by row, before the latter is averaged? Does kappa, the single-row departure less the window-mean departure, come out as -0.002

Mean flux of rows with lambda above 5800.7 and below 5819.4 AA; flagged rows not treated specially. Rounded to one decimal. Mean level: 24.1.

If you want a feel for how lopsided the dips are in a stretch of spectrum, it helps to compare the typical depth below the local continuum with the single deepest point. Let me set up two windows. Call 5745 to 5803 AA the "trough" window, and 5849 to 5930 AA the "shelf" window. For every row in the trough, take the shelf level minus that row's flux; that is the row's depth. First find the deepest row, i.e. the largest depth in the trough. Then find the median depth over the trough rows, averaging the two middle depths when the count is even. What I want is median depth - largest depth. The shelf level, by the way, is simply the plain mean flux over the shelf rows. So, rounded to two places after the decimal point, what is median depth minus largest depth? -0.95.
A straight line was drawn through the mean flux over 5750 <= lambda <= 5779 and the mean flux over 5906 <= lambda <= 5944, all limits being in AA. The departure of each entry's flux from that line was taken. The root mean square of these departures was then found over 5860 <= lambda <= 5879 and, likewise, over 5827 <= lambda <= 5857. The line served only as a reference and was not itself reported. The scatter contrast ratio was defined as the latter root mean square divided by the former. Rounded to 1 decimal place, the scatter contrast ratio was 1.6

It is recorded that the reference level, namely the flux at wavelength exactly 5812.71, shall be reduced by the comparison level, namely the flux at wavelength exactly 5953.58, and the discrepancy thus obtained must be 1.3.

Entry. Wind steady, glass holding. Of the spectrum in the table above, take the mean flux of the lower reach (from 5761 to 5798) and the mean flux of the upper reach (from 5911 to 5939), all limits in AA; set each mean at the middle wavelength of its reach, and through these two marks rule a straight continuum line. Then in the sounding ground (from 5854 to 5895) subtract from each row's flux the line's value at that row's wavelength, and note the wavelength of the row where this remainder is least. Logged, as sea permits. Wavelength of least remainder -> 5890.86 AA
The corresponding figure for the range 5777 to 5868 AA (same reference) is 5855.70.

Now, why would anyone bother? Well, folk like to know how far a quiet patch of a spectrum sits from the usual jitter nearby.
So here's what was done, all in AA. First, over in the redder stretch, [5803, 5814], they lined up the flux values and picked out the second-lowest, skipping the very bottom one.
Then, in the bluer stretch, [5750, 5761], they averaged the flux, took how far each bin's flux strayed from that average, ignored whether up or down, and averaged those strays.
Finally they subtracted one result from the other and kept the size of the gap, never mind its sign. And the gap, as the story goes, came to 23.8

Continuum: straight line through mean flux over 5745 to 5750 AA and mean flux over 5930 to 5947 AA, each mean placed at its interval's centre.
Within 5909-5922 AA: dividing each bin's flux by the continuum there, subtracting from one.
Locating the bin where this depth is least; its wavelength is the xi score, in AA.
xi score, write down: 5920.77 AA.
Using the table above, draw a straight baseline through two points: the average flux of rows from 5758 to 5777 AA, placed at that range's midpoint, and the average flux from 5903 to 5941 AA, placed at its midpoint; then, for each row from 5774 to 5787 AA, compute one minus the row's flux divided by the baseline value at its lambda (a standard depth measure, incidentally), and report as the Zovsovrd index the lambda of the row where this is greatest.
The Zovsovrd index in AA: 5775.35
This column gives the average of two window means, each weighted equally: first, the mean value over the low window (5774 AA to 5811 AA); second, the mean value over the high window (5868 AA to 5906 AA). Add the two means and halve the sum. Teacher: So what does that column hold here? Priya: 23.4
